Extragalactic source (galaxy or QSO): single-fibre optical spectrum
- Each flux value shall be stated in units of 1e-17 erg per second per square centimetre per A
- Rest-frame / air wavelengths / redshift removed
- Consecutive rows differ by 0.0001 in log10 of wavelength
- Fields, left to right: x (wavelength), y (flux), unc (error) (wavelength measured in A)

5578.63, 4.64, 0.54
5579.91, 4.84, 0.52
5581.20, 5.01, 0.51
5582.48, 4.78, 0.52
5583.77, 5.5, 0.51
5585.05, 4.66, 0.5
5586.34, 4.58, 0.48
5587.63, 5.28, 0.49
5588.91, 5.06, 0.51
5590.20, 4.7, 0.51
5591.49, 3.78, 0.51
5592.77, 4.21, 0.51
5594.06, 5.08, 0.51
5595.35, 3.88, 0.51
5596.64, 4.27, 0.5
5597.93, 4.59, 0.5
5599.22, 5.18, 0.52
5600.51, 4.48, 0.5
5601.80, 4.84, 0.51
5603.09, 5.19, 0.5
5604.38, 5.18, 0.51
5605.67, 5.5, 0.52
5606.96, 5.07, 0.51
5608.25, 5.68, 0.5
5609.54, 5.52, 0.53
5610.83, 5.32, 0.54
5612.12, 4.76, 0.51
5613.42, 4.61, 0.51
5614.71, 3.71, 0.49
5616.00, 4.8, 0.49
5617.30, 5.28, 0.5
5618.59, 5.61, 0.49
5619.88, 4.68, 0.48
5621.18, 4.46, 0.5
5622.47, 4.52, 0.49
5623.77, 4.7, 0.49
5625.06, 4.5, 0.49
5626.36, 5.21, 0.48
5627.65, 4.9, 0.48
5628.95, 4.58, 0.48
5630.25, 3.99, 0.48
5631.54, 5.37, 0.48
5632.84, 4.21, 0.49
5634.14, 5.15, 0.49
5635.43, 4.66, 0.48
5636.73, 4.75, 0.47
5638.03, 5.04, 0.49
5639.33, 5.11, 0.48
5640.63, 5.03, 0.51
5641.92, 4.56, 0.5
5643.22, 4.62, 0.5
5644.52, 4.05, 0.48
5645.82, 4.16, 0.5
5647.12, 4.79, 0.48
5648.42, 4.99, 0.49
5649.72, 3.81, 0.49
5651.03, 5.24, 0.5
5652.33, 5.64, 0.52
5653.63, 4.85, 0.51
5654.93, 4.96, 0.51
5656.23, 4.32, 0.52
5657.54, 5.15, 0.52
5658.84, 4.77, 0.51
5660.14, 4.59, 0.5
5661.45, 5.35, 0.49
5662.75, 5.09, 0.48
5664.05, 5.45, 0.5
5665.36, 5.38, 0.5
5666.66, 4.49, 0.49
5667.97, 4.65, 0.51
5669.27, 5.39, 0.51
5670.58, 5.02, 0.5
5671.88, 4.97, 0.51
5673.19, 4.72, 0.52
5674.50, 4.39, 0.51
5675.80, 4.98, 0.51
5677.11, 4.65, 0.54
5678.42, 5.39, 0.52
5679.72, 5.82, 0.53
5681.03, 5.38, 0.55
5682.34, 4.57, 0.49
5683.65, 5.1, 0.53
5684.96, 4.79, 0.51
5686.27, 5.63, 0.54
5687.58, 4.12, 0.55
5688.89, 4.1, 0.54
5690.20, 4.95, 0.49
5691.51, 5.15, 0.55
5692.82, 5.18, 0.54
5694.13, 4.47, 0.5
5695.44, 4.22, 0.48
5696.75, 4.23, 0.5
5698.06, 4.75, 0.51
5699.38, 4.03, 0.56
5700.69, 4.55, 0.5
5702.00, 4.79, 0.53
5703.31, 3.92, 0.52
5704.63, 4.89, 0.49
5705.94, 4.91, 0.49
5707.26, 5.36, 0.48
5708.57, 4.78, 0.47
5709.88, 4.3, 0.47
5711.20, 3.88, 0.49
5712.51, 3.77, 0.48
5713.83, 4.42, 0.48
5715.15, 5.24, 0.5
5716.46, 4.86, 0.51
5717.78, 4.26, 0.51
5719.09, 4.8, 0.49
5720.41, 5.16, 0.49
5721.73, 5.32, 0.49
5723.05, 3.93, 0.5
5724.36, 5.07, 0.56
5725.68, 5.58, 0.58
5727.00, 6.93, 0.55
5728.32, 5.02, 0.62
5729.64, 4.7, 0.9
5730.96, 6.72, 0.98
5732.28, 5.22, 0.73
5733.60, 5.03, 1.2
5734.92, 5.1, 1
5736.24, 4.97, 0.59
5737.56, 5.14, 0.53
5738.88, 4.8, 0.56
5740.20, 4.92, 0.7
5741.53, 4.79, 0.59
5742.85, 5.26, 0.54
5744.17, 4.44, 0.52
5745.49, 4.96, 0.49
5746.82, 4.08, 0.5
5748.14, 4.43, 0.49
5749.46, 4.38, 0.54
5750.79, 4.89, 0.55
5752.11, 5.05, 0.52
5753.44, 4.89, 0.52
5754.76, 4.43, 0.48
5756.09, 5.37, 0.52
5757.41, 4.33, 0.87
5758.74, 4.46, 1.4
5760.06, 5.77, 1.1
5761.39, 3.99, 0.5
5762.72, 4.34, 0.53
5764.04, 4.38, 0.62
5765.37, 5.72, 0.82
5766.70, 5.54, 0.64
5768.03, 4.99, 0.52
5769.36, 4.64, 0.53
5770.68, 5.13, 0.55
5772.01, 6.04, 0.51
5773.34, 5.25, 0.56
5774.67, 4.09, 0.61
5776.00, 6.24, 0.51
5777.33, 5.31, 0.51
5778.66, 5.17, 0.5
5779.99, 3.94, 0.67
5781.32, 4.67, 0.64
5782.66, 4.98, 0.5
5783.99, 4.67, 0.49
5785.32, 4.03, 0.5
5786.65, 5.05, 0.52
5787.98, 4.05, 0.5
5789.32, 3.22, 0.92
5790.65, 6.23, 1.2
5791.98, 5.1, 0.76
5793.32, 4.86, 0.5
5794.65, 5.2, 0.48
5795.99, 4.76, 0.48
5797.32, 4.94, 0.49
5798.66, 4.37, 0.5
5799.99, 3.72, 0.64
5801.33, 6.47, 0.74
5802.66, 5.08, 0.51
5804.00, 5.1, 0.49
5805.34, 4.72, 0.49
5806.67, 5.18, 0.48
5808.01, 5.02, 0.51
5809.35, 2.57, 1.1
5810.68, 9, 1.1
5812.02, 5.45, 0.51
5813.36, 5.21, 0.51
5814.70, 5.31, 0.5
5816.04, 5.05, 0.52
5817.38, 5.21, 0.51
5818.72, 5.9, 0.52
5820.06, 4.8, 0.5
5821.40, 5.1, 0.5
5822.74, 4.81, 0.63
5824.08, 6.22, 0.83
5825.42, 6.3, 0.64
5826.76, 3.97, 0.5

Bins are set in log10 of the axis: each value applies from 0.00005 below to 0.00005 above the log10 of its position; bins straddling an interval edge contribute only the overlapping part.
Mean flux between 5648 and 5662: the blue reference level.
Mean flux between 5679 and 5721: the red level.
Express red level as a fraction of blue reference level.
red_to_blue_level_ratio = 0.96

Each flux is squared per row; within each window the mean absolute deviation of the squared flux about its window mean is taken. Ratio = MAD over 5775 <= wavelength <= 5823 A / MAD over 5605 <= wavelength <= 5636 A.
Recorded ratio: 1.6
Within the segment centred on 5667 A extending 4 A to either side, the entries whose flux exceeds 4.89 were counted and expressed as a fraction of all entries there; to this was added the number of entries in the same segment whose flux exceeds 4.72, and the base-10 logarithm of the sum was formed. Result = 0.669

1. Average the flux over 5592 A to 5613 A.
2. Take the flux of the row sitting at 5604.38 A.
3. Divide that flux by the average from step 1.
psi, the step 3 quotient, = 1.05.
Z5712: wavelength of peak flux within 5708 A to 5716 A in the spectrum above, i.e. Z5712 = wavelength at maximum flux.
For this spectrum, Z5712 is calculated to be 5715.15 A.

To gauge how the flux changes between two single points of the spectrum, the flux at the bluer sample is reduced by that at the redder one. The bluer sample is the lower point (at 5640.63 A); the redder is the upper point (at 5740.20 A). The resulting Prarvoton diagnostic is 0.1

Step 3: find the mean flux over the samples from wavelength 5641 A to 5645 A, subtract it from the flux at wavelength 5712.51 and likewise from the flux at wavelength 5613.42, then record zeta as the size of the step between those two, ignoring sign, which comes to 0.8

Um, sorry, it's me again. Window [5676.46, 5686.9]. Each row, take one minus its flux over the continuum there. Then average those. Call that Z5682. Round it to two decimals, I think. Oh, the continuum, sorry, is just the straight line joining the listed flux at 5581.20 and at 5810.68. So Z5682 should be 0.24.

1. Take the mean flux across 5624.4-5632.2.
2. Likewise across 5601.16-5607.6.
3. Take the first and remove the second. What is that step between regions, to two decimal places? -0.40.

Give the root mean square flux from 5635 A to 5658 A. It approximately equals 4.78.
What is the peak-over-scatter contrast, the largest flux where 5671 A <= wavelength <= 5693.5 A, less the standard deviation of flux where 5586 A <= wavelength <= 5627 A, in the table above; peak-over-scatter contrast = 5.3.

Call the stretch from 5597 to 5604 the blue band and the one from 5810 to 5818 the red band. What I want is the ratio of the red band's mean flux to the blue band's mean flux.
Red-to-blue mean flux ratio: 1.21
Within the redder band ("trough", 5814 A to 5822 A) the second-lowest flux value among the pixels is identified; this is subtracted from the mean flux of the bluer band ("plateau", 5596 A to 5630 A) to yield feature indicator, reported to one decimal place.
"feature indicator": -0.2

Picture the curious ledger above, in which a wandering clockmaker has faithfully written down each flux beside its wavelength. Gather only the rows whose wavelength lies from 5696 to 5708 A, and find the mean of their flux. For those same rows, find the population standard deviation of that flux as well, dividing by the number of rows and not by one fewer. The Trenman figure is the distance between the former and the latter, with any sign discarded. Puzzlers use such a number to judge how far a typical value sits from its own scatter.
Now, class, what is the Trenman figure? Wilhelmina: 4.16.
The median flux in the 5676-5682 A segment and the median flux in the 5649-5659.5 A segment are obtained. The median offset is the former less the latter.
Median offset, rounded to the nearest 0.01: 0.48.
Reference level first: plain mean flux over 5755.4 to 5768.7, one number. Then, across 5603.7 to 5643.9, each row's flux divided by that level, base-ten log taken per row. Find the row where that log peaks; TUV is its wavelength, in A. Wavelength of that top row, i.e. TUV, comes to 5608.25 A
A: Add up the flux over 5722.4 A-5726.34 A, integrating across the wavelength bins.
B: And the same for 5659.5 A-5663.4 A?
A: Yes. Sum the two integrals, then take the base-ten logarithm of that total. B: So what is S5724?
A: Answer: 1.59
